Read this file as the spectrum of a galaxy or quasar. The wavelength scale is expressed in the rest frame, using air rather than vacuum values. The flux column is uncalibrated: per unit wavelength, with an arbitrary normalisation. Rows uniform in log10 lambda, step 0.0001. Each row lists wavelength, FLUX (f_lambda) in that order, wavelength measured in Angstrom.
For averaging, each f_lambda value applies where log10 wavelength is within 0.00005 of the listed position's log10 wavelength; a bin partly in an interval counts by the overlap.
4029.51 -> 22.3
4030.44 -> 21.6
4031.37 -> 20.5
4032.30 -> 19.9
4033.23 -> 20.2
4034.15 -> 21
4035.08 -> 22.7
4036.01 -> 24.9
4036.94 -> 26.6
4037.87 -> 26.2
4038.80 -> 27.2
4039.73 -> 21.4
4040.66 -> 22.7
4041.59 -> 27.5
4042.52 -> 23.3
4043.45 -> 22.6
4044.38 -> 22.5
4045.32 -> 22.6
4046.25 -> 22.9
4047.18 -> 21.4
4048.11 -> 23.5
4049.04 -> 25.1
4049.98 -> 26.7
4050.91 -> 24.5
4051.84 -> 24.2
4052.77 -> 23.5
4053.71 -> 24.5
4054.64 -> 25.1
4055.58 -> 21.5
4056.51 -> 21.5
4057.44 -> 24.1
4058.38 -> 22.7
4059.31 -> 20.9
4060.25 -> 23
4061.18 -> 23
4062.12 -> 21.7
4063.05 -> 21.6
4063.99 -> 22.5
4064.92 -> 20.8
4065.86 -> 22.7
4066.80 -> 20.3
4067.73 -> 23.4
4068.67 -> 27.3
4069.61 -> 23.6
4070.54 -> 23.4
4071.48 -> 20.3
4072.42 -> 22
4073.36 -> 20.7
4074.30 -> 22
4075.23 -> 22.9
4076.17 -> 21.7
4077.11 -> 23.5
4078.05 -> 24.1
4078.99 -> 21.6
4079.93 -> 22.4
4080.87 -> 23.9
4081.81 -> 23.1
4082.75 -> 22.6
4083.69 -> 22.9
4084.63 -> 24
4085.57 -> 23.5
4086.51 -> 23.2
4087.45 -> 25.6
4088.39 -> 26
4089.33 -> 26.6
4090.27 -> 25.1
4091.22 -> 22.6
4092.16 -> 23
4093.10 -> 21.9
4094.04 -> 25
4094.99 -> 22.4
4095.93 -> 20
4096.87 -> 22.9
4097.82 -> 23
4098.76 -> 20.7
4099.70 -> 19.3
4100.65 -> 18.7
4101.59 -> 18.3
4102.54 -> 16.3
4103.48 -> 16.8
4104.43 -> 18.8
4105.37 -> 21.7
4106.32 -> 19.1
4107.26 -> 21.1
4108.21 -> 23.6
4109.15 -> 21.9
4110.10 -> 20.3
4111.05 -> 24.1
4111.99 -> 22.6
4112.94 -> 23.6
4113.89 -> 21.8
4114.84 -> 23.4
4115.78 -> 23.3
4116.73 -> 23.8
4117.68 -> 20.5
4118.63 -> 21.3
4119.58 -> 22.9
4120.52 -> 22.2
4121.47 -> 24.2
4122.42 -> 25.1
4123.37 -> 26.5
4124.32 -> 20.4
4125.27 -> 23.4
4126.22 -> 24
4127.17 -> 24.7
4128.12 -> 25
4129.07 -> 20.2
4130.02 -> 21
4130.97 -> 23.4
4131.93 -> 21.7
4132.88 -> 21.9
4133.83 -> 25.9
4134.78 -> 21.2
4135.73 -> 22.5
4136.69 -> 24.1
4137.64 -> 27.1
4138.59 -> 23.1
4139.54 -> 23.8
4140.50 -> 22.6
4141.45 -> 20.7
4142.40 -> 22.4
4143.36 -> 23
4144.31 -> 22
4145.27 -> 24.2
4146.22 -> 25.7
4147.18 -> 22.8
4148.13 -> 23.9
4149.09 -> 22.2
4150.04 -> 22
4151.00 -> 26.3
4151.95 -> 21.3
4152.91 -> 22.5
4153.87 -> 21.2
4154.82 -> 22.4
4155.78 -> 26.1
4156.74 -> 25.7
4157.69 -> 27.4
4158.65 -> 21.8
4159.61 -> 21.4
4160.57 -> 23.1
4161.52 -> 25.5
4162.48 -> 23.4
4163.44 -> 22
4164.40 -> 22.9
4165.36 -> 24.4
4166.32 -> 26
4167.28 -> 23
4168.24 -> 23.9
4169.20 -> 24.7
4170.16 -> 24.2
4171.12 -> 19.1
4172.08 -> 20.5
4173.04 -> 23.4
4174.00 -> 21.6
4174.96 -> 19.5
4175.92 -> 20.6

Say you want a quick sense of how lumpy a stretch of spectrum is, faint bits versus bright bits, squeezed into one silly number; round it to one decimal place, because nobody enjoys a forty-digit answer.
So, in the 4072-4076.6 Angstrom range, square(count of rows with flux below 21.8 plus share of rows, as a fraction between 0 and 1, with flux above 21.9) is 6.8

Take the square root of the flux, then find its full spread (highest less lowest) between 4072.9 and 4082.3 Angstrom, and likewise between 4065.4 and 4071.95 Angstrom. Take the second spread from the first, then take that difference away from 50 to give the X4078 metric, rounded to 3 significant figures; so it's 50.4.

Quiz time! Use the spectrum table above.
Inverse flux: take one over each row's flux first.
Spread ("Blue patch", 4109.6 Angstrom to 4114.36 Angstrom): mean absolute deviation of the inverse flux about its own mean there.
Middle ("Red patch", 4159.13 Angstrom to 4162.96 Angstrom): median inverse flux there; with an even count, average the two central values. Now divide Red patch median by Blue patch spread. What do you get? 18.4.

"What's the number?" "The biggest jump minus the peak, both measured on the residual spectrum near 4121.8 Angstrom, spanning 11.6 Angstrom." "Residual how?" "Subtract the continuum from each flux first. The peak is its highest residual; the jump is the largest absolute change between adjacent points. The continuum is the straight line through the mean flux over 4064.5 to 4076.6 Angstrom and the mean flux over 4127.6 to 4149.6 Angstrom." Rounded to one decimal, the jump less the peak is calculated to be 2.5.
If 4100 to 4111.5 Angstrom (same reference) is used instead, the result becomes 2.5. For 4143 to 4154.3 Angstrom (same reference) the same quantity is 1.9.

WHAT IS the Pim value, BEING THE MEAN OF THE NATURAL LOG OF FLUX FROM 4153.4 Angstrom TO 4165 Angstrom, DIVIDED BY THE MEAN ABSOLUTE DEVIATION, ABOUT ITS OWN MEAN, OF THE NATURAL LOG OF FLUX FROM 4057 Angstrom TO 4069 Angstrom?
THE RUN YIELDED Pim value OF 59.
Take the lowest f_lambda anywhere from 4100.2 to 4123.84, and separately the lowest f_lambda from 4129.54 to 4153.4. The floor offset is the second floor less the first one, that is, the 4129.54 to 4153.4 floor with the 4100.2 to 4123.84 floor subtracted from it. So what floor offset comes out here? 4.4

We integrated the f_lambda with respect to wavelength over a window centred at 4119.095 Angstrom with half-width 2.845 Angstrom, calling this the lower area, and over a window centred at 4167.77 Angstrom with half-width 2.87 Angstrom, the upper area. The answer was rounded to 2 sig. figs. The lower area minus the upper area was -12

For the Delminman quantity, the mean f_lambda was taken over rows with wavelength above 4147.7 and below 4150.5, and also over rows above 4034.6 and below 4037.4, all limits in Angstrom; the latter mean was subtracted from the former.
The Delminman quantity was -2.0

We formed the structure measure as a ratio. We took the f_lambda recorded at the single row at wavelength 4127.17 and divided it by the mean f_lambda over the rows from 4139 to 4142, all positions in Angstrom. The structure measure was 1.10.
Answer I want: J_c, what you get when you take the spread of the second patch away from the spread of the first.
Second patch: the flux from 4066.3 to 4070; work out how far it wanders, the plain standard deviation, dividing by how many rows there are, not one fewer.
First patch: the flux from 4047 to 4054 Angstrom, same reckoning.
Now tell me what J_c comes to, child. -1.1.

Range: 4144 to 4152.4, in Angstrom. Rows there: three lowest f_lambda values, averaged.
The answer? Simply 21.8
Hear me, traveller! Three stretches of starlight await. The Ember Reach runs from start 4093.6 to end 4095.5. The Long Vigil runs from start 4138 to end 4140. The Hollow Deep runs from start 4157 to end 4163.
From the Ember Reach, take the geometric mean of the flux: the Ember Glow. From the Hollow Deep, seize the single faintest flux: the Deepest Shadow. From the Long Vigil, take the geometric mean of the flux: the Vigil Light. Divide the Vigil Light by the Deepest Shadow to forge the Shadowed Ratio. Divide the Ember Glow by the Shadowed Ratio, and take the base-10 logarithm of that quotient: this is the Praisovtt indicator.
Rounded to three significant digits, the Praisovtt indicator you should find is 1.33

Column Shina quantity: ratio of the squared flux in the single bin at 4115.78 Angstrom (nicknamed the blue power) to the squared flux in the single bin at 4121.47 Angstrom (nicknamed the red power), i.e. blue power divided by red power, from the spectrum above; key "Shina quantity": 0.93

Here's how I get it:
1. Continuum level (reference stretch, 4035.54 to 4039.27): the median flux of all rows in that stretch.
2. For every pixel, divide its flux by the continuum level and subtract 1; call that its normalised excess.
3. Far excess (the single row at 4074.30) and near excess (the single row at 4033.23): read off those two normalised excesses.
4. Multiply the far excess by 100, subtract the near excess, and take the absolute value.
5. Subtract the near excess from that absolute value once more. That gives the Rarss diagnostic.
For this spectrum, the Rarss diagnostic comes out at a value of 17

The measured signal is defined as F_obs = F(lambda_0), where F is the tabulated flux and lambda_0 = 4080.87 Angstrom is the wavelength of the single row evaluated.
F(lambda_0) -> 23.9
